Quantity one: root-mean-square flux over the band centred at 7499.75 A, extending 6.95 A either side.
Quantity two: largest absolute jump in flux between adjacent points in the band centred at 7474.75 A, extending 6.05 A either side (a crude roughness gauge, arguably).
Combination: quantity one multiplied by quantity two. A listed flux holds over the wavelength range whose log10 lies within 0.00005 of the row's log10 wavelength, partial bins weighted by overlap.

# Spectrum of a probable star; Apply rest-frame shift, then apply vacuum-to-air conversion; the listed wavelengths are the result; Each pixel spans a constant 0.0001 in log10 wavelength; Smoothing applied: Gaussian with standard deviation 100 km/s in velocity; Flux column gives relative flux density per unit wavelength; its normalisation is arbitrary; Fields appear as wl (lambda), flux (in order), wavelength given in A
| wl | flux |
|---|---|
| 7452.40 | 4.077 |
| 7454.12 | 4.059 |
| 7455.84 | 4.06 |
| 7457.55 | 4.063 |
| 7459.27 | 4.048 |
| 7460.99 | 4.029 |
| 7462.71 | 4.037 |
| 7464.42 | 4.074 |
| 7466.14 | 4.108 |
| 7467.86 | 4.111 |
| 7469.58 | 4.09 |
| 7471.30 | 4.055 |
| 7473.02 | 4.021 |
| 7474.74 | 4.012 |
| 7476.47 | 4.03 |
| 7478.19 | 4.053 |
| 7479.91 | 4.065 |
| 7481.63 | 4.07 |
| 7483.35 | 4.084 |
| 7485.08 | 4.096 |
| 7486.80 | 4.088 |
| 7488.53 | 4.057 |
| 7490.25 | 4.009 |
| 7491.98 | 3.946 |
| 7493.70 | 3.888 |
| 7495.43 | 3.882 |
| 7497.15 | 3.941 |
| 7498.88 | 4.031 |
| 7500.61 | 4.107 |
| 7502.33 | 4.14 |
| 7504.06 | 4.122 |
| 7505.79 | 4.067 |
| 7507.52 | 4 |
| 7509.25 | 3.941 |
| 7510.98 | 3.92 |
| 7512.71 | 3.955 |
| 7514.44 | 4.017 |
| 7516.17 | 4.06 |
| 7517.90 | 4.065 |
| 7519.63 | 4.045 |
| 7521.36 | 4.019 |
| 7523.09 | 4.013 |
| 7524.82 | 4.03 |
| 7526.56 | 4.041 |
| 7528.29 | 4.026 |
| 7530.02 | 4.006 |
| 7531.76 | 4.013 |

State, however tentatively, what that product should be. 0.141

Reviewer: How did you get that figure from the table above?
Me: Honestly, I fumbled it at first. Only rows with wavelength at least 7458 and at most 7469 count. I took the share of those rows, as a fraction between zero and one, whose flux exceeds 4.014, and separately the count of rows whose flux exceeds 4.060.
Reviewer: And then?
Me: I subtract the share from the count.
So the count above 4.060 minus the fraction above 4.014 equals 2.0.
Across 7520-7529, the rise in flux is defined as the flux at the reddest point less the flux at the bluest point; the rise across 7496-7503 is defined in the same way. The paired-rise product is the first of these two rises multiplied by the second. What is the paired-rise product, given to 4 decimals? 0.0014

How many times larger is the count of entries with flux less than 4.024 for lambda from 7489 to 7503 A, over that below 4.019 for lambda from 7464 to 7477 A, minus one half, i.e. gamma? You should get 4.5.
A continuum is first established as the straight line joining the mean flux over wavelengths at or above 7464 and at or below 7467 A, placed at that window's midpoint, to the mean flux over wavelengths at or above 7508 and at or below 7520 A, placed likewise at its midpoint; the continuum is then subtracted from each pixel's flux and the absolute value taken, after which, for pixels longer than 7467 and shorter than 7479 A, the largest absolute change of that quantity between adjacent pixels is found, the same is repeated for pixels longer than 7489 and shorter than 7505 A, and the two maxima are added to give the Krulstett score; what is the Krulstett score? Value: 0.12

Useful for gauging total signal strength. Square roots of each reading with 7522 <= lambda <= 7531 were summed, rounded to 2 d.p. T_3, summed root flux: 10.03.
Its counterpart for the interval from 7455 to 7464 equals 10.06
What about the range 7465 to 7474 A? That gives 10.10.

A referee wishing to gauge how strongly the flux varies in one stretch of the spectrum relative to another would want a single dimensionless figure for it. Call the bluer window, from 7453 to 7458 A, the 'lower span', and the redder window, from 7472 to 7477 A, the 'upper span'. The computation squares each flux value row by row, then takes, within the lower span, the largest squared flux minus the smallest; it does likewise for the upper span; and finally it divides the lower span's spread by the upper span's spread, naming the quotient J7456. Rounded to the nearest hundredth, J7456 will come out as 0.22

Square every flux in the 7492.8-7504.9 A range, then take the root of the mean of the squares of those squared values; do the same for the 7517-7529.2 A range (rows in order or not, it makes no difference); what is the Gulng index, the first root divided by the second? 0.99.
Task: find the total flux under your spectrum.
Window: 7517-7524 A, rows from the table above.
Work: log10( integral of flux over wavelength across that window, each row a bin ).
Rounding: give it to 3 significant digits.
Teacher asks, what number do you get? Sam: 1.45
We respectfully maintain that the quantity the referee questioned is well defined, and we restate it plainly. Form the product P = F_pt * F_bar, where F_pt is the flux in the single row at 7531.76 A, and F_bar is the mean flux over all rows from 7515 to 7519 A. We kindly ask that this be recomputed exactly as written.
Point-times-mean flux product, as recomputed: 16.30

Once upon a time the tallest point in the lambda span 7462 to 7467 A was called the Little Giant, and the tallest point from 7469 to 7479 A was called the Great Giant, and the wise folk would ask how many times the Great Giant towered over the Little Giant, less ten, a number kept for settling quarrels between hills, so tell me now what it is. -9.00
